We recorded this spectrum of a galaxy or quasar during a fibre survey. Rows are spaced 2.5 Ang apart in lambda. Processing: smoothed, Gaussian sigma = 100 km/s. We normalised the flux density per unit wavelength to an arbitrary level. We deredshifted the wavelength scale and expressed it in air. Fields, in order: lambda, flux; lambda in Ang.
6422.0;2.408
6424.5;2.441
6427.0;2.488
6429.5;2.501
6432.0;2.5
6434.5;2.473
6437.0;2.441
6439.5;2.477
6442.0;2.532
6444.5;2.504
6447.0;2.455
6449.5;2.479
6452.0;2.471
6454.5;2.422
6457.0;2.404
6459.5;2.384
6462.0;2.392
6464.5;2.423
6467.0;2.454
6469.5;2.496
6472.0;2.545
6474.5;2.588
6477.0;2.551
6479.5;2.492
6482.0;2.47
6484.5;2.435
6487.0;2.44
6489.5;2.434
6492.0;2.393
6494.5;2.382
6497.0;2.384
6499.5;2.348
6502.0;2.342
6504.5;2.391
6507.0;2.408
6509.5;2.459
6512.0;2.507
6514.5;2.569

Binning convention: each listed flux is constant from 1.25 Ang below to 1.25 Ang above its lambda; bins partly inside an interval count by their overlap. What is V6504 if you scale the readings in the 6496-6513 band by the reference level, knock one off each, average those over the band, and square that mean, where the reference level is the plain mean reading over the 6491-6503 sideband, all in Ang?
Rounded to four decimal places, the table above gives 0.0002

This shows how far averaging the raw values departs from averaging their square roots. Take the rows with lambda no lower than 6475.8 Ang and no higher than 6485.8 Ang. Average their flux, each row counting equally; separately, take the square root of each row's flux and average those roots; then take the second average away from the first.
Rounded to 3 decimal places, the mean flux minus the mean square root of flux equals 0.910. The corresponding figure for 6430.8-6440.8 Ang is 0.900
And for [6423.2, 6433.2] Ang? 0.907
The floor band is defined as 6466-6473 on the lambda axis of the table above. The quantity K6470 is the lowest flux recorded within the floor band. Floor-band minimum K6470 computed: 2.454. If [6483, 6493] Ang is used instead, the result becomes 2.393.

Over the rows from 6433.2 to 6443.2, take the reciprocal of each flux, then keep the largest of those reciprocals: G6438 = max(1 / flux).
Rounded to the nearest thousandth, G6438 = 0.410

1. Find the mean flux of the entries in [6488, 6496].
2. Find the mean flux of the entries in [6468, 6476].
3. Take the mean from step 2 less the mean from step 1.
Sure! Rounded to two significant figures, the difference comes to 0.14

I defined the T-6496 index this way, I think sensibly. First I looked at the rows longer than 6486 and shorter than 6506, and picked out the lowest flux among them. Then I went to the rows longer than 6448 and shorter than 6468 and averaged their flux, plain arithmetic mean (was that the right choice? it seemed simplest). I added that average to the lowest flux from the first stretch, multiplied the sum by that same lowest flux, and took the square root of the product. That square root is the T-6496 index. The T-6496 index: 3.34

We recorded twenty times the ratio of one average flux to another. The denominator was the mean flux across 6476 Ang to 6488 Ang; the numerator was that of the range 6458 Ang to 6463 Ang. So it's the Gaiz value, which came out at 19.3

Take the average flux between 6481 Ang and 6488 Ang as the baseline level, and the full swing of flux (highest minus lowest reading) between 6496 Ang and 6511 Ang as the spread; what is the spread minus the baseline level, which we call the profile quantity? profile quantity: -2.33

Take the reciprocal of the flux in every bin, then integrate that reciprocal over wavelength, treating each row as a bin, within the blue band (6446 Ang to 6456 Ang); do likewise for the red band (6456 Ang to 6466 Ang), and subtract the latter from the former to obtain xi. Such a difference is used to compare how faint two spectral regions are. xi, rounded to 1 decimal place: -0.1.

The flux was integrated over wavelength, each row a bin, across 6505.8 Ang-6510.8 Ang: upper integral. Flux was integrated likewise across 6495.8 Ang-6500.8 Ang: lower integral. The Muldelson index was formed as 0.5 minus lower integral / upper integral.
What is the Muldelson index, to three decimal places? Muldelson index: -0.472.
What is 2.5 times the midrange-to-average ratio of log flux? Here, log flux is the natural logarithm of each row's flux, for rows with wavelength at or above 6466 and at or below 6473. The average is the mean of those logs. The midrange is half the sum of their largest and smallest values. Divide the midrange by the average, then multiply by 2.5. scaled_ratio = 2.501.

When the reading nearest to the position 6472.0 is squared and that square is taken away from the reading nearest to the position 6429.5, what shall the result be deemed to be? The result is -4.0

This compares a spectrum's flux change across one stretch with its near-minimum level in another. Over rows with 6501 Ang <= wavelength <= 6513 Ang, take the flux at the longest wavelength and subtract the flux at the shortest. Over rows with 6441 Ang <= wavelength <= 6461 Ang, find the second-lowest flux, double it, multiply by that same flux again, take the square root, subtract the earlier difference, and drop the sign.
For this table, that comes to 3.23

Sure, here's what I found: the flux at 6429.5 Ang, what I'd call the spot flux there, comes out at 2.501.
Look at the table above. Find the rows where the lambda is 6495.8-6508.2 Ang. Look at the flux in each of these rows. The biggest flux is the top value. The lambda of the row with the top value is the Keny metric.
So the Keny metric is 6507.0 Ang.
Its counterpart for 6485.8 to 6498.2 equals 6487.0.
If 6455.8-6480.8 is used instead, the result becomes 6474.5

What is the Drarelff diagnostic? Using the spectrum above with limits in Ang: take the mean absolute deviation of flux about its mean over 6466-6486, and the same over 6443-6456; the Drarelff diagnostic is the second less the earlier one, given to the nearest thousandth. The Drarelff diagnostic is -0.021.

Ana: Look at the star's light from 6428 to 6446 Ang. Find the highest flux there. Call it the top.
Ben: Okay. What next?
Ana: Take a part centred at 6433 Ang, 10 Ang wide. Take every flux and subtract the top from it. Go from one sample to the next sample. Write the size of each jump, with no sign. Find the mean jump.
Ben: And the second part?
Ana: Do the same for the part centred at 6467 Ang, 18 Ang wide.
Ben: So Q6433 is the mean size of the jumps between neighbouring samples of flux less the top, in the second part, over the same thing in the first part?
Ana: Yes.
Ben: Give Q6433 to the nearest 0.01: 1.70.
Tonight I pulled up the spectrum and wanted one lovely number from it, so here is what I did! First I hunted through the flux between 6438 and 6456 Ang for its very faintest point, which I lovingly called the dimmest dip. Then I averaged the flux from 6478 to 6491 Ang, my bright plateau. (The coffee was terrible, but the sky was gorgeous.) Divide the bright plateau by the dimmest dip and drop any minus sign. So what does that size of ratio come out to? 1.01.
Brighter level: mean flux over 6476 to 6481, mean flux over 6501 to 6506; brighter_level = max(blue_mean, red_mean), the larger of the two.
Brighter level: 2.52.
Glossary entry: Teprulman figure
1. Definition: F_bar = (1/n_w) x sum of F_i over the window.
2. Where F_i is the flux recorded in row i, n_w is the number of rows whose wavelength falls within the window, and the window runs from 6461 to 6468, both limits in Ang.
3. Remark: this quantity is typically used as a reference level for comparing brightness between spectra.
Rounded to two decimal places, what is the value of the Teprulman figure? 2.42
